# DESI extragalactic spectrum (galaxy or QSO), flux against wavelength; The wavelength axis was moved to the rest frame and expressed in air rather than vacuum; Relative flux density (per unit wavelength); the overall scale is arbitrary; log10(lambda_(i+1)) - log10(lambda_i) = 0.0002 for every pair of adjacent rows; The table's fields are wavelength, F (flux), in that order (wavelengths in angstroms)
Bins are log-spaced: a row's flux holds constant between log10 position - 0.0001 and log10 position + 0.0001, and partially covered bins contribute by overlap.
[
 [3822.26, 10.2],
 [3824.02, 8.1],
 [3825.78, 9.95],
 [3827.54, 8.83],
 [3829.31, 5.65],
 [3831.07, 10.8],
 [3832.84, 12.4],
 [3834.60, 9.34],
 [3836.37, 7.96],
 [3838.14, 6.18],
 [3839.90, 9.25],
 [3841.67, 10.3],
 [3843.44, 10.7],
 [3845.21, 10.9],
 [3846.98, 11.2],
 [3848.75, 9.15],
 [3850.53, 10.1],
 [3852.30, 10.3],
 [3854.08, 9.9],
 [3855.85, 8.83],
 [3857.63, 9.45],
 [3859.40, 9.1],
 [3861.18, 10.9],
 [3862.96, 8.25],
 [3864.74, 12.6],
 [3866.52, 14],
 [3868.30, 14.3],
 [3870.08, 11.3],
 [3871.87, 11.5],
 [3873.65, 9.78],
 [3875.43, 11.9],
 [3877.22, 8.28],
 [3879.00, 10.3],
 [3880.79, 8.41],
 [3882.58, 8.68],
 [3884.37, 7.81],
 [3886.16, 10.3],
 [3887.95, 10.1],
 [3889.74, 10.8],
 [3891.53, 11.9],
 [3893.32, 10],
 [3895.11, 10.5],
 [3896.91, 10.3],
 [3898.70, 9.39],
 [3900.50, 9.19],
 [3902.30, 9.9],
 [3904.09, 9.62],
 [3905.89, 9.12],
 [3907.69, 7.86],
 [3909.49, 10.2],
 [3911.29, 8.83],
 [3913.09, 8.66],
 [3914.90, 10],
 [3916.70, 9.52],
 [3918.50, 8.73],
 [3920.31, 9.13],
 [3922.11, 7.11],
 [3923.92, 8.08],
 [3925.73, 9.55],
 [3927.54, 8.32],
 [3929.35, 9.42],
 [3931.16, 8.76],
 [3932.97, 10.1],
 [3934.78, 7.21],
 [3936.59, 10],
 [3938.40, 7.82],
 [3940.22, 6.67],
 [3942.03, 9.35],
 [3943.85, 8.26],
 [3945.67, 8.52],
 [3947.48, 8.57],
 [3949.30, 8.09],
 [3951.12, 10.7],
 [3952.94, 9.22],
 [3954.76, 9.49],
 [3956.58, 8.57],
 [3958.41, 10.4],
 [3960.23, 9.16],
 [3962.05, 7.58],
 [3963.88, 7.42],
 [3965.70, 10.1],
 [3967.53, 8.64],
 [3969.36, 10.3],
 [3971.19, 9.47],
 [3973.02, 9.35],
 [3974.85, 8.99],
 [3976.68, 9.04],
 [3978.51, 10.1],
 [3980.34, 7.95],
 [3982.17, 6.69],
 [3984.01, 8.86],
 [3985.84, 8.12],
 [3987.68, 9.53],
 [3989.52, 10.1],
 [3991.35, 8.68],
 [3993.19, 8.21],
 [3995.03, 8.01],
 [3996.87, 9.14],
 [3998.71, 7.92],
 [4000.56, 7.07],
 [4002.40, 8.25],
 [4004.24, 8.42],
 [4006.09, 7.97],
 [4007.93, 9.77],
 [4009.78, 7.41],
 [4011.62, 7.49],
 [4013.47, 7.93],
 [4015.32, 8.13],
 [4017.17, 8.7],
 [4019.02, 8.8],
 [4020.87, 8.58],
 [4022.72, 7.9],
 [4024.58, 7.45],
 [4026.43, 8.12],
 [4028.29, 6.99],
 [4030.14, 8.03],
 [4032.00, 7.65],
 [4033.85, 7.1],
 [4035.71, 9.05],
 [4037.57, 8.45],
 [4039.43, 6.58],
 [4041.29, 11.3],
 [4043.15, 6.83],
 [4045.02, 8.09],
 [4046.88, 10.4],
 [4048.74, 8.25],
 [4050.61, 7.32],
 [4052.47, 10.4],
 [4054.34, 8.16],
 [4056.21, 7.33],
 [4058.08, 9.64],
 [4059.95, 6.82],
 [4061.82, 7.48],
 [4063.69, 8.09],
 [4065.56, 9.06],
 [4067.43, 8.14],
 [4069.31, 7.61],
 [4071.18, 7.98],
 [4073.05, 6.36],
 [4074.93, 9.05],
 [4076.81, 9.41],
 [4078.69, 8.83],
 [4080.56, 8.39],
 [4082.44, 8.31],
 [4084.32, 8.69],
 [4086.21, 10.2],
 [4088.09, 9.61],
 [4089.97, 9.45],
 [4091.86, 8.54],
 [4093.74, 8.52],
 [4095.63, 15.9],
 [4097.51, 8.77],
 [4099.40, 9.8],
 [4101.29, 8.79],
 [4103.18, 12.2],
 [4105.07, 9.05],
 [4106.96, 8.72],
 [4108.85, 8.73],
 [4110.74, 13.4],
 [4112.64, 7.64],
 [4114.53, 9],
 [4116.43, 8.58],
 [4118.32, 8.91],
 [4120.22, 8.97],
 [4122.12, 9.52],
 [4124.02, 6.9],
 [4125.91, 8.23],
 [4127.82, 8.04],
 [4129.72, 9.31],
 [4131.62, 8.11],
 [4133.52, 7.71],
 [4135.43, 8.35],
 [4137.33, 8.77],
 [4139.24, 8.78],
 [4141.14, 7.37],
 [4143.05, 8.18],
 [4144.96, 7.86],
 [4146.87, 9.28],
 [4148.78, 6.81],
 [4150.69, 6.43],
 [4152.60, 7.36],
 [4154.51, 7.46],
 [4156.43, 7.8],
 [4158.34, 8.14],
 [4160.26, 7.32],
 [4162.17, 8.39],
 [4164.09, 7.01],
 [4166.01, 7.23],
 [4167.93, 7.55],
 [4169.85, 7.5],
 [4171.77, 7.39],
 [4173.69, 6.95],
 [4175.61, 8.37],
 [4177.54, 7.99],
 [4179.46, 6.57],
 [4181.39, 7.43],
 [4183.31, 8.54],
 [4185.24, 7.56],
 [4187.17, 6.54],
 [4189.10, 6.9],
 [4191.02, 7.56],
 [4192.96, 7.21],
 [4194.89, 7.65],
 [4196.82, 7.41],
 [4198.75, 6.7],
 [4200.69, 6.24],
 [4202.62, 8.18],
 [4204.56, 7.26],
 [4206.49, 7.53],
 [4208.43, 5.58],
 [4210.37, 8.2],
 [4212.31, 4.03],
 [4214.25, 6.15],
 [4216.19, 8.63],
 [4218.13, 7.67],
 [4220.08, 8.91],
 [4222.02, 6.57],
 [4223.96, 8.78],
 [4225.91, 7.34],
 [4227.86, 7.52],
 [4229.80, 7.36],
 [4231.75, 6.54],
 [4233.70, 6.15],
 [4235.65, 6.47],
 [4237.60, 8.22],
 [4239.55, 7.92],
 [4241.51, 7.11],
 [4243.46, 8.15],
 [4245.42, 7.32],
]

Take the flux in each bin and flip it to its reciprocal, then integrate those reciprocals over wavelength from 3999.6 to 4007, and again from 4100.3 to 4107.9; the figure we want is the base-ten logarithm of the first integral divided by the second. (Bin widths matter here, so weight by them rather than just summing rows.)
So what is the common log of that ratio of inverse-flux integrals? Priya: 0.07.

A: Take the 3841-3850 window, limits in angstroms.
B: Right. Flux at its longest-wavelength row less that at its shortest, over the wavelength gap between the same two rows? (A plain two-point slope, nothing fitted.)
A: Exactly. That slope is -0.16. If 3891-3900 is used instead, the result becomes -0.35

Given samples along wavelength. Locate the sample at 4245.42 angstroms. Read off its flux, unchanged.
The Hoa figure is 7.32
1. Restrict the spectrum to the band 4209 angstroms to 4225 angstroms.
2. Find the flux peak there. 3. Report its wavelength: 4220.08 angstroms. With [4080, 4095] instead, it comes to 4086.21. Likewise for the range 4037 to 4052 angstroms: 4041.29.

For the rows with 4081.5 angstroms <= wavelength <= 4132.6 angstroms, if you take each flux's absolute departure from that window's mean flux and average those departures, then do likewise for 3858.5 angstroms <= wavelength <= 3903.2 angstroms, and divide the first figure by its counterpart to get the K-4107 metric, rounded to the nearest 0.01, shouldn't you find 0.90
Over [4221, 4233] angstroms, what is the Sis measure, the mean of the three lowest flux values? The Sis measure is 6.8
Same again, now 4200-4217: 5.3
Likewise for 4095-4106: 8.9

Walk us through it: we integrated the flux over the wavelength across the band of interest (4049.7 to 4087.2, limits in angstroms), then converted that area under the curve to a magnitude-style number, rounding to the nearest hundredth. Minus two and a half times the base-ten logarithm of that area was -6.24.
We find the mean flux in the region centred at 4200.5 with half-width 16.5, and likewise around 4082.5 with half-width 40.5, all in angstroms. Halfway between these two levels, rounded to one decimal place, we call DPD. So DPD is 8.0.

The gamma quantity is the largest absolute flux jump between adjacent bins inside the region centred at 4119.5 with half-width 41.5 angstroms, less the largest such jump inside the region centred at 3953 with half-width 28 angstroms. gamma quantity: 4.5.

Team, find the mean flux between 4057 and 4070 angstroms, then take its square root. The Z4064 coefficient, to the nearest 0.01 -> 2.85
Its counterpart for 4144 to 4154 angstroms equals 2.75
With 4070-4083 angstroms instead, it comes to 2.89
